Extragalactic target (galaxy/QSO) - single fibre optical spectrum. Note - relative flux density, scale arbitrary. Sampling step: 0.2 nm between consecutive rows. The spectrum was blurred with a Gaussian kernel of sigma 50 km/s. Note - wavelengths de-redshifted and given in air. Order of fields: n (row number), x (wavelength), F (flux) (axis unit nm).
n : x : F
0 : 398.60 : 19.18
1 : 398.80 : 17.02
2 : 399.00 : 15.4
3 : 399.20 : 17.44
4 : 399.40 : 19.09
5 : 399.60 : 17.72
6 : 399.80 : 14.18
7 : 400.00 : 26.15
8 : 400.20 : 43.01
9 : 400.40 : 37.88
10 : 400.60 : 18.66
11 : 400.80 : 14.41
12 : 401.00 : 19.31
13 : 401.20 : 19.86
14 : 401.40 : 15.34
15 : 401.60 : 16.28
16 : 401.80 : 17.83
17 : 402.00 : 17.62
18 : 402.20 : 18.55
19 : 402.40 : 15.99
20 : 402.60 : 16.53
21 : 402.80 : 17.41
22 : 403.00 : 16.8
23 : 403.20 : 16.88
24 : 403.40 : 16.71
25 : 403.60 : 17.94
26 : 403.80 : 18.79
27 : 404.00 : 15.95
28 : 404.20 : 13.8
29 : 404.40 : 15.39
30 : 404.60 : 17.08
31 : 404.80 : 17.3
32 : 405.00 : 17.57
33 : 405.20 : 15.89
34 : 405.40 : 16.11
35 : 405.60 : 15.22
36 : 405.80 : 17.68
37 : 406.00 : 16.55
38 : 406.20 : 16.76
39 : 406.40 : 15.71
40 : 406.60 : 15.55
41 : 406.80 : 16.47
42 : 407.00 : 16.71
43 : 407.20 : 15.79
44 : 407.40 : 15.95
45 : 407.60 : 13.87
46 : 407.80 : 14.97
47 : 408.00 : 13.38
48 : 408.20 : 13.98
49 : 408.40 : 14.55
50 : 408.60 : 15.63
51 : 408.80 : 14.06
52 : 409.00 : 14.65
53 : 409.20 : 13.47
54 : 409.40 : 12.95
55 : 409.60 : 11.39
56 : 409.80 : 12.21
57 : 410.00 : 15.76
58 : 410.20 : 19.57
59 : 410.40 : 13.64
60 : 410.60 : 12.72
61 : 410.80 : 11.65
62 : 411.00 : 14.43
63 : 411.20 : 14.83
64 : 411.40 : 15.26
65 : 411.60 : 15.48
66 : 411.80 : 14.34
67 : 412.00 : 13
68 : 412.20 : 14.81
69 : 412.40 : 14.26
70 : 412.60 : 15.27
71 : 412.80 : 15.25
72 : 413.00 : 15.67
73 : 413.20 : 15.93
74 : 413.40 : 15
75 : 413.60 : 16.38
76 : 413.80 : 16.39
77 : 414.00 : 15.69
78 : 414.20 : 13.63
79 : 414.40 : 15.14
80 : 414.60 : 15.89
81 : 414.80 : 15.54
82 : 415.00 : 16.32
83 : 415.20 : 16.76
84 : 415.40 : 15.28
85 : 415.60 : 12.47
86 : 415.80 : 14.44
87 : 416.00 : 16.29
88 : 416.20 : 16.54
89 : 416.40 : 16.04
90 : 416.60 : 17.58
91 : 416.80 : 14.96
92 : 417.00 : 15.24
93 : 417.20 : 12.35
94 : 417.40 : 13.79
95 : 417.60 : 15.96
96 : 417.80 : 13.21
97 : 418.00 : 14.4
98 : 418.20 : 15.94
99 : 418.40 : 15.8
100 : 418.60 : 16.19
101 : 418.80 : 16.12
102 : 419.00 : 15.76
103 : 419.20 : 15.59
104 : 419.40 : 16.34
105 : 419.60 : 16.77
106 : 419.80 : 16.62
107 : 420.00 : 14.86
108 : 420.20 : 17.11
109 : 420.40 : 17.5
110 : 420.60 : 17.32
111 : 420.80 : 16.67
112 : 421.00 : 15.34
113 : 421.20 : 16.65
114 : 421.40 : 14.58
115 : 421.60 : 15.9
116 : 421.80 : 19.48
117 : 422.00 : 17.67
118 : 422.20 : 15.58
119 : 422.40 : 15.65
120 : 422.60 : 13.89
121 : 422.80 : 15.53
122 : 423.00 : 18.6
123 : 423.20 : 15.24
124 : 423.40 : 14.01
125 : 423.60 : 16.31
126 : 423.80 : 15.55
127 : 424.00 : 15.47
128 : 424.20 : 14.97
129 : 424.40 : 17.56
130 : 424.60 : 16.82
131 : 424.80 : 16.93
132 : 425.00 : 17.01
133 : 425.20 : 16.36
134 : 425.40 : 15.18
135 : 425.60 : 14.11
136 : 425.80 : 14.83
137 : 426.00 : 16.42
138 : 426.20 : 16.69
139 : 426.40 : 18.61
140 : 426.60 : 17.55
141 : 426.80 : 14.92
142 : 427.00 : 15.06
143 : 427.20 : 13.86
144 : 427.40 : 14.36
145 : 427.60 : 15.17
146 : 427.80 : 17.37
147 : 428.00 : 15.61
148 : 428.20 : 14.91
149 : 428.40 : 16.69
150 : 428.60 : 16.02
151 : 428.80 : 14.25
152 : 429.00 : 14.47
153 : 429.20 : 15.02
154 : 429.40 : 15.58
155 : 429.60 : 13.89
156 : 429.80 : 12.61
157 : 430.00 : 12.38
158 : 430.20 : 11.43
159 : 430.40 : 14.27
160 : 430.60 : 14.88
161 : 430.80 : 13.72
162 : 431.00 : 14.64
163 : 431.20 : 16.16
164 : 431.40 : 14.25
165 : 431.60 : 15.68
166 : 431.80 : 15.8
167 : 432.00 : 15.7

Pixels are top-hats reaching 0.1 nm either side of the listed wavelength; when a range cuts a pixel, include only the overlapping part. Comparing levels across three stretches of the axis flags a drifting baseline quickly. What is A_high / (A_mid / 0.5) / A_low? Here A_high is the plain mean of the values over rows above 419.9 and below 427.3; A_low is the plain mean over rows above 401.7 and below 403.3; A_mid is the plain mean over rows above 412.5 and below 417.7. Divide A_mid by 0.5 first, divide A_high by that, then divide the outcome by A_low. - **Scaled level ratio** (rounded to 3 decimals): 0.030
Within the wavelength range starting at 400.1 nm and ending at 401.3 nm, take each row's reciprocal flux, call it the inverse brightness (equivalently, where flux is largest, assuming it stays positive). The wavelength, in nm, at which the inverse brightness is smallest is 400.20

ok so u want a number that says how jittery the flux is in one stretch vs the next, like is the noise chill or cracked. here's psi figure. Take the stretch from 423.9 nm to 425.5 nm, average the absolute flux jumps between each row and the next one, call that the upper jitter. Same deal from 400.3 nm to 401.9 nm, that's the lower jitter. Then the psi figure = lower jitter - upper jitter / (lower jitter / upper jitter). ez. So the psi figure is 5.0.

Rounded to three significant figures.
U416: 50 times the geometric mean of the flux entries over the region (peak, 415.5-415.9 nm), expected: 671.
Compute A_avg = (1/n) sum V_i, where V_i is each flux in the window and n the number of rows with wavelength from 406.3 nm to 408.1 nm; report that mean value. 15.4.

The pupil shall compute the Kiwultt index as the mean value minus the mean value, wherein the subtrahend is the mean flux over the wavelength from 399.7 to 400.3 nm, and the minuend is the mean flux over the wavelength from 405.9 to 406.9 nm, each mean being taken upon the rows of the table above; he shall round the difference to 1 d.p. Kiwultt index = -11.6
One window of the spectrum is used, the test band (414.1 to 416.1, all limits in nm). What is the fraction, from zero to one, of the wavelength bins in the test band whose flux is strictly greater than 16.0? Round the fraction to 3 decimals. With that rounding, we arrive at 0.300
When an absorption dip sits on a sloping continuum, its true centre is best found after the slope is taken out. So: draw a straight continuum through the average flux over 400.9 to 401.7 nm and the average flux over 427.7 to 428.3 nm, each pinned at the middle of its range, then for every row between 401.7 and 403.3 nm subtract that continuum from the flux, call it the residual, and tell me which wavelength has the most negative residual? 402.40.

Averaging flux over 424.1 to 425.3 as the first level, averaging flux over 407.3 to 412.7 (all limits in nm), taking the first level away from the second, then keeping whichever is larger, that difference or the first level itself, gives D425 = 16.6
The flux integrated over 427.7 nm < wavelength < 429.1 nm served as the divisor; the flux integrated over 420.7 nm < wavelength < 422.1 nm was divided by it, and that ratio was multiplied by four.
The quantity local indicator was 4.3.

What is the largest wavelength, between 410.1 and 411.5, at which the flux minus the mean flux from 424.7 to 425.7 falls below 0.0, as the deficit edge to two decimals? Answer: 411.40 nm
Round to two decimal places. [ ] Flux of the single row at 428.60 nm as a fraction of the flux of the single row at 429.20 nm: 1.07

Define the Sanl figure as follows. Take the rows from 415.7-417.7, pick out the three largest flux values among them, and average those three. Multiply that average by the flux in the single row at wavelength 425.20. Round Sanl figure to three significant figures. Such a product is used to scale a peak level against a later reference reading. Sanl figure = 275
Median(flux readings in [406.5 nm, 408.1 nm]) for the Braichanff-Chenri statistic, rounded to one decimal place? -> 15.7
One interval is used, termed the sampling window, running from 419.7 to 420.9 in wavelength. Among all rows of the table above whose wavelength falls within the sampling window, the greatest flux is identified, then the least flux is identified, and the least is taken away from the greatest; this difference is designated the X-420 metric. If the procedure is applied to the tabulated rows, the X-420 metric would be 2.6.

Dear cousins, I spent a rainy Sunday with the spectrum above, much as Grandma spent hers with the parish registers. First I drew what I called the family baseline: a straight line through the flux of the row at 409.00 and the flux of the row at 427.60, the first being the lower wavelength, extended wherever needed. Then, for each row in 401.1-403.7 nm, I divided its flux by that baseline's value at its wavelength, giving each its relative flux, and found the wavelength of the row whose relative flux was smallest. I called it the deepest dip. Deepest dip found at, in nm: 401.40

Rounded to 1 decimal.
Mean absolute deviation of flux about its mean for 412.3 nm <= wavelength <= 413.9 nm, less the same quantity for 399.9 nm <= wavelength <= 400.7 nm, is -8.4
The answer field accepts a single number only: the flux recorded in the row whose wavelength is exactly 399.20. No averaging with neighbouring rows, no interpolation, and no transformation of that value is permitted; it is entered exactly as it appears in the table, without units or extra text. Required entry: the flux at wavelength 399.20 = 17.44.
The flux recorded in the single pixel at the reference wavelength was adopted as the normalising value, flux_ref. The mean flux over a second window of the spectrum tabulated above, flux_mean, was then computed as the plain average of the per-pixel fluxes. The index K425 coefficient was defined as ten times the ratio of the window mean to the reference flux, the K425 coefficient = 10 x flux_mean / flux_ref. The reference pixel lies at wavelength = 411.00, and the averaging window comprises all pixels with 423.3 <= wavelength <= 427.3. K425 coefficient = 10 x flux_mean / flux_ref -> 11.0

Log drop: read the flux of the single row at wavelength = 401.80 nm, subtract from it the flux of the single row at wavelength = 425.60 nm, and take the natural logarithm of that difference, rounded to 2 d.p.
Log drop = 1.31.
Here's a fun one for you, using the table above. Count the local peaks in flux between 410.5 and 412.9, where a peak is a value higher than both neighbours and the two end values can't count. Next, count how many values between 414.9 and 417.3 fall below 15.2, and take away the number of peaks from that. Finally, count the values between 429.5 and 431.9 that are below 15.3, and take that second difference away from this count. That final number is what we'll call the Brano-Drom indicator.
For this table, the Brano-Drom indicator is 8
